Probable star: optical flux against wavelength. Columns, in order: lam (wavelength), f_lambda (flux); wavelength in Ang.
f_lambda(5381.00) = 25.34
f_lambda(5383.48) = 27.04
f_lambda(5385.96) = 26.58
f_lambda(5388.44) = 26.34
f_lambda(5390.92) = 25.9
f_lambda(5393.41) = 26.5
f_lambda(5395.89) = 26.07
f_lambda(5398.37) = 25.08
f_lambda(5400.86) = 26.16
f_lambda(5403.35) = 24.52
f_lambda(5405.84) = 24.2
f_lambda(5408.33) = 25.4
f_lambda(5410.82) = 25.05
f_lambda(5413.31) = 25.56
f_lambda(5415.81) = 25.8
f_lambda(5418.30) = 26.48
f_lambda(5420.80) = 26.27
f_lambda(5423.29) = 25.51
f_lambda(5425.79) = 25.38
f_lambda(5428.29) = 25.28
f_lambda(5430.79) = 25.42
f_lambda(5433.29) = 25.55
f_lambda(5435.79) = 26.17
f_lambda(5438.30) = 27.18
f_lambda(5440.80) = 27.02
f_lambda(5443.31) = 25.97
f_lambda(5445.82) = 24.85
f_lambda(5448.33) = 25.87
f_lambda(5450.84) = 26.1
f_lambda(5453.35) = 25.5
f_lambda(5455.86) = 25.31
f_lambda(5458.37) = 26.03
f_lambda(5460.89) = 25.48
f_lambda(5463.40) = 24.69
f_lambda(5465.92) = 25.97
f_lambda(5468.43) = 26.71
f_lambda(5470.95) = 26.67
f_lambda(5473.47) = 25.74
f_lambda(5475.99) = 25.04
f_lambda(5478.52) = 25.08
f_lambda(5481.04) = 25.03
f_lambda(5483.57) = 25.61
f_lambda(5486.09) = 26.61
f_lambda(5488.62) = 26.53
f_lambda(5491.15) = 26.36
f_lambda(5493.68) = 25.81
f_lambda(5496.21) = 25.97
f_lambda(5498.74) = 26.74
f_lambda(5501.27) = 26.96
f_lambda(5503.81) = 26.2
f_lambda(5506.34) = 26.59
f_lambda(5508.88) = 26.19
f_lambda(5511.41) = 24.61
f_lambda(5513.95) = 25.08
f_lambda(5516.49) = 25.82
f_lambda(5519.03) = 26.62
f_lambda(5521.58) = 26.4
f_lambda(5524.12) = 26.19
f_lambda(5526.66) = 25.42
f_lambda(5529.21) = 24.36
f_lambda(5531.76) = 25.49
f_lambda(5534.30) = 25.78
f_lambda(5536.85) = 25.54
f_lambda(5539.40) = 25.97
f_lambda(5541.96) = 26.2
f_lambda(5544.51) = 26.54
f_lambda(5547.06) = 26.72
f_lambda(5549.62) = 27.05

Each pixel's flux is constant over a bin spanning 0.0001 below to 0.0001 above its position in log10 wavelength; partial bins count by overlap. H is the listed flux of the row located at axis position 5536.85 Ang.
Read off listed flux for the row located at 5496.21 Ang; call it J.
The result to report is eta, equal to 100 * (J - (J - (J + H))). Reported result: 5151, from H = 25.54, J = 25.97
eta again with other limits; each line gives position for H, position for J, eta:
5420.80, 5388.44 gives 5261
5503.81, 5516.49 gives 5202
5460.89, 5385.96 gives 5206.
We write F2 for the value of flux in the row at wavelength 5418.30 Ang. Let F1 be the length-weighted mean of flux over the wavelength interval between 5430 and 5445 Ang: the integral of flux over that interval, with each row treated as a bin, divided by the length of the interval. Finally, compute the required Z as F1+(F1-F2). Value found 25.9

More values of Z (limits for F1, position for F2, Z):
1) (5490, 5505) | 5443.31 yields 26.7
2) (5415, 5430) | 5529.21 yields 27.2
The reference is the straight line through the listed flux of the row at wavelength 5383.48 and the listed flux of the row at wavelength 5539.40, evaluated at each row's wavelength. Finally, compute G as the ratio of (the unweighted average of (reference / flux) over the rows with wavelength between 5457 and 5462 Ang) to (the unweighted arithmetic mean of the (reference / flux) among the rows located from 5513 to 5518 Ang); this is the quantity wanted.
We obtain 1.00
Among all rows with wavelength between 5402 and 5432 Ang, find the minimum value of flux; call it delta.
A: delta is 24.2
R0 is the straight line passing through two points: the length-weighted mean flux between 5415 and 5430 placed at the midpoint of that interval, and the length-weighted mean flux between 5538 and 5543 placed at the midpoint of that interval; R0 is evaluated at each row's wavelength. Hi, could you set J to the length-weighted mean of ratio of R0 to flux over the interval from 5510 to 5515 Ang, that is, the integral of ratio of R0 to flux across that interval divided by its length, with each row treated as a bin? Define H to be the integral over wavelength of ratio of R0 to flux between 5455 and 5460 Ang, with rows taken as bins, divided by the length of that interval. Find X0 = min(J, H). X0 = 1.01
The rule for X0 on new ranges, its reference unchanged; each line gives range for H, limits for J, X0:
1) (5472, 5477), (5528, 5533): 1.02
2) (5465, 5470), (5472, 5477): 0.98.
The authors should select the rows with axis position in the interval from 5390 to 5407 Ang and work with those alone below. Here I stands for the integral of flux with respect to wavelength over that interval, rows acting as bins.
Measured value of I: 433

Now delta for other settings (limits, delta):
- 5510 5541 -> 24.36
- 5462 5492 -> 24.69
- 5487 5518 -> 24.61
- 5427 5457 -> 24.85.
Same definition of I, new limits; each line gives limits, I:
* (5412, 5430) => 463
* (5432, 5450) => 469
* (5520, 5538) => 461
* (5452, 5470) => 463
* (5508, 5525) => 439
